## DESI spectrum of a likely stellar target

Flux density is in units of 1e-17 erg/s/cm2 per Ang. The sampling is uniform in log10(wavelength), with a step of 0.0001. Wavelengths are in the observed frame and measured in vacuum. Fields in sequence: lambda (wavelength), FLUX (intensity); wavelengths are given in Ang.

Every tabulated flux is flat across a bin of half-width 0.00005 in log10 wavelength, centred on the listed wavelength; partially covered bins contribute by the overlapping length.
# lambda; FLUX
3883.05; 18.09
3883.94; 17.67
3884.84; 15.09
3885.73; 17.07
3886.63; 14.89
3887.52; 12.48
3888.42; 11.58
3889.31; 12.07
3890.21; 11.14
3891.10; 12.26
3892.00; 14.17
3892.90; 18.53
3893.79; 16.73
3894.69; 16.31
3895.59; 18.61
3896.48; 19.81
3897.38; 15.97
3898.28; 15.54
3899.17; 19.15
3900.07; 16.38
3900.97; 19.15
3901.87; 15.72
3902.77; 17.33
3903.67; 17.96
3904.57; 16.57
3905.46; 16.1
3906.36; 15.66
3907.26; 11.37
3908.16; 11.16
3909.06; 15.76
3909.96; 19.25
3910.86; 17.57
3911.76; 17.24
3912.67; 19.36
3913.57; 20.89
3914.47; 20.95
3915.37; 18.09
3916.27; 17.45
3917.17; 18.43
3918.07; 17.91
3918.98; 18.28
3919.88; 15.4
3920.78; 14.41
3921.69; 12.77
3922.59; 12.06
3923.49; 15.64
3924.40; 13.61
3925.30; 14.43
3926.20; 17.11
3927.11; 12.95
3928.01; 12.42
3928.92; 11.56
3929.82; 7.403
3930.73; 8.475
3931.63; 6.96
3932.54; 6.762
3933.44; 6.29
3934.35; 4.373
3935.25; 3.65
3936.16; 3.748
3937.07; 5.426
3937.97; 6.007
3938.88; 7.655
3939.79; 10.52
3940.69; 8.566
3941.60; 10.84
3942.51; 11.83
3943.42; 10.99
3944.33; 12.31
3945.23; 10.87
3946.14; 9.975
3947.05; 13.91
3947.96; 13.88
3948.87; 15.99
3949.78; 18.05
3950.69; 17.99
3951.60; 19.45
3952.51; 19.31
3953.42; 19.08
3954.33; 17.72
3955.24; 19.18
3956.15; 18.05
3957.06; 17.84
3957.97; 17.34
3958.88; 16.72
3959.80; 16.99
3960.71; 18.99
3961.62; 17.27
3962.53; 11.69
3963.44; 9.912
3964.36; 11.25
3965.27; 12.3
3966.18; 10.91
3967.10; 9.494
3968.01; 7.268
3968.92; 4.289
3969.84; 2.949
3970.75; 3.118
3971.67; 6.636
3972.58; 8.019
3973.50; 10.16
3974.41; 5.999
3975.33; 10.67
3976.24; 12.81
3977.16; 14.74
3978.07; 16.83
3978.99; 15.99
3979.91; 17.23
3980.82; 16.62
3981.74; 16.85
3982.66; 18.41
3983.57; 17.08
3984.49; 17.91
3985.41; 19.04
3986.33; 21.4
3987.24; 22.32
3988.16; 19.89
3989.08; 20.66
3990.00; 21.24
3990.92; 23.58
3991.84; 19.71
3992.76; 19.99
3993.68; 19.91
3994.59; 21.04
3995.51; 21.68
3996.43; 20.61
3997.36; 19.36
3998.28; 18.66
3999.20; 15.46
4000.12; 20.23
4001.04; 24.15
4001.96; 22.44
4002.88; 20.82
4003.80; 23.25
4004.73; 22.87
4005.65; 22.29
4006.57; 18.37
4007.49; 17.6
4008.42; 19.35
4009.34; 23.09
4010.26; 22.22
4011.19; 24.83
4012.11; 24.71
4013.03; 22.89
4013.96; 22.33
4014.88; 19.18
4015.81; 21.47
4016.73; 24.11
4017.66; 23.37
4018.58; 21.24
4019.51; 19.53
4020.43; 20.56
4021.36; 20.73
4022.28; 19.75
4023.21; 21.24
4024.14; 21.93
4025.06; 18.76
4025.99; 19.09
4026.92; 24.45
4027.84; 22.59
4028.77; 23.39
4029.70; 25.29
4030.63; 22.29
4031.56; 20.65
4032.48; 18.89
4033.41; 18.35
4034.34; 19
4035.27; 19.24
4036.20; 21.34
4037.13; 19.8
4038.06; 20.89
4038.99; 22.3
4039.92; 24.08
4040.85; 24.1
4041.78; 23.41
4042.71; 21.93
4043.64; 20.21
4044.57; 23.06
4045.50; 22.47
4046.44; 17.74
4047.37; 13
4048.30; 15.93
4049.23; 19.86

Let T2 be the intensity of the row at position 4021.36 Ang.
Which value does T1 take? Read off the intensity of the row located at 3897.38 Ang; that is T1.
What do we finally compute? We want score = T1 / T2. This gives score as 0.77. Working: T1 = 15.97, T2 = 20.73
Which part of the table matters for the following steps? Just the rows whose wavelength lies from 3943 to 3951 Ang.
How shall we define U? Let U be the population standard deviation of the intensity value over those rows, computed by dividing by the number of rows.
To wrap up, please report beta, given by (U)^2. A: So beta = 8.2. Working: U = 2.9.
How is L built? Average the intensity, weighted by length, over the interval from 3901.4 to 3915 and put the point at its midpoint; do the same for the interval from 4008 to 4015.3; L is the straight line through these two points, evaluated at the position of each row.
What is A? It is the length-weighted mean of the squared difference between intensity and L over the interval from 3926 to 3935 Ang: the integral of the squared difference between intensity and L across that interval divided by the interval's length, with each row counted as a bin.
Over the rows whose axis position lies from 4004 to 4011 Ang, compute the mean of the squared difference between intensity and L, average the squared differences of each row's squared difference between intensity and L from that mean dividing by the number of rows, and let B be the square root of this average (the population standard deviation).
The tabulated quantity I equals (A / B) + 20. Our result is 32.3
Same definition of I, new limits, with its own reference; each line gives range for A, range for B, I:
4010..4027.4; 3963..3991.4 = 20.1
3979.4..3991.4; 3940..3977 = 20.1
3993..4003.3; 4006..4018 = 20.9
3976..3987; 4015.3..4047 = 21.7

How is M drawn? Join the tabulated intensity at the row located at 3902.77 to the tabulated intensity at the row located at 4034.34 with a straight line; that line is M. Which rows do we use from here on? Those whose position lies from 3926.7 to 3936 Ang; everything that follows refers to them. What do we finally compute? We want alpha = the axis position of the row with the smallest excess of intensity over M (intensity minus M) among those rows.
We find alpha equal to 3935.25 Ang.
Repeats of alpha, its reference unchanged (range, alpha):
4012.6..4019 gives 4014.88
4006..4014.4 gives 4007.49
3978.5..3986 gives 3978.99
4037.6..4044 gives 4043.64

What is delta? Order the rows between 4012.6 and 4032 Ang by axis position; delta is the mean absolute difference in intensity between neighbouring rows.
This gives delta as 1.78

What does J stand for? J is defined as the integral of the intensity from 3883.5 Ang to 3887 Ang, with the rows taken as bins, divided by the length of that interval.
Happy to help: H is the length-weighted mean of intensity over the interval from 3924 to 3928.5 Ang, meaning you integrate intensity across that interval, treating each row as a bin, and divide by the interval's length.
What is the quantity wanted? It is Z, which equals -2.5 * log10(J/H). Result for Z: -0.1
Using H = 14.1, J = 16.2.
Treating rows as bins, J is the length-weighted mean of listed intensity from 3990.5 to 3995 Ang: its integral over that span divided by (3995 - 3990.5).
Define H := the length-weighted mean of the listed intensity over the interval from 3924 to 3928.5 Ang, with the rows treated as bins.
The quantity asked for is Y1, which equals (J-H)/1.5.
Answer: 5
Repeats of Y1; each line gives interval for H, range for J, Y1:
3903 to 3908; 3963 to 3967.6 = -3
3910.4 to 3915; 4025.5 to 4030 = 2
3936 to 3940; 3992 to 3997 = 9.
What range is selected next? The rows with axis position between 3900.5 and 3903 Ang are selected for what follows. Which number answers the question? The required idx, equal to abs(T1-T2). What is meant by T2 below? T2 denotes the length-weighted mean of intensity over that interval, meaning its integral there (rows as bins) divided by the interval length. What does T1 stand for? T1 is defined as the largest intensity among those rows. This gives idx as 1.8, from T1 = 19.15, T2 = 17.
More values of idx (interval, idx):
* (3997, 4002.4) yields 4.1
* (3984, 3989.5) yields 2.1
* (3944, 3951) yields 4.0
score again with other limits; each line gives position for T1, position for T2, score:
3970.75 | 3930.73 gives 0.37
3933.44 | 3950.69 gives 0.35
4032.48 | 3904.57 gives 1.14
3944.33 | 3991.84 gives 0.62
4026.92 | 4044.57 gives 1.06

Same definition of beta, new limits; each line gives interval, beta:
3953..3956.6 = 0.4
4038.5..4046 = 1.4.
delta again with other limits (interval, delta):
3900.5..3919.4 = 1.58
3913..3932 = 1.65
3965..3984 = 1.87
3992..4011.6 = 1.86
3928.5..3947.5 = 1.53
